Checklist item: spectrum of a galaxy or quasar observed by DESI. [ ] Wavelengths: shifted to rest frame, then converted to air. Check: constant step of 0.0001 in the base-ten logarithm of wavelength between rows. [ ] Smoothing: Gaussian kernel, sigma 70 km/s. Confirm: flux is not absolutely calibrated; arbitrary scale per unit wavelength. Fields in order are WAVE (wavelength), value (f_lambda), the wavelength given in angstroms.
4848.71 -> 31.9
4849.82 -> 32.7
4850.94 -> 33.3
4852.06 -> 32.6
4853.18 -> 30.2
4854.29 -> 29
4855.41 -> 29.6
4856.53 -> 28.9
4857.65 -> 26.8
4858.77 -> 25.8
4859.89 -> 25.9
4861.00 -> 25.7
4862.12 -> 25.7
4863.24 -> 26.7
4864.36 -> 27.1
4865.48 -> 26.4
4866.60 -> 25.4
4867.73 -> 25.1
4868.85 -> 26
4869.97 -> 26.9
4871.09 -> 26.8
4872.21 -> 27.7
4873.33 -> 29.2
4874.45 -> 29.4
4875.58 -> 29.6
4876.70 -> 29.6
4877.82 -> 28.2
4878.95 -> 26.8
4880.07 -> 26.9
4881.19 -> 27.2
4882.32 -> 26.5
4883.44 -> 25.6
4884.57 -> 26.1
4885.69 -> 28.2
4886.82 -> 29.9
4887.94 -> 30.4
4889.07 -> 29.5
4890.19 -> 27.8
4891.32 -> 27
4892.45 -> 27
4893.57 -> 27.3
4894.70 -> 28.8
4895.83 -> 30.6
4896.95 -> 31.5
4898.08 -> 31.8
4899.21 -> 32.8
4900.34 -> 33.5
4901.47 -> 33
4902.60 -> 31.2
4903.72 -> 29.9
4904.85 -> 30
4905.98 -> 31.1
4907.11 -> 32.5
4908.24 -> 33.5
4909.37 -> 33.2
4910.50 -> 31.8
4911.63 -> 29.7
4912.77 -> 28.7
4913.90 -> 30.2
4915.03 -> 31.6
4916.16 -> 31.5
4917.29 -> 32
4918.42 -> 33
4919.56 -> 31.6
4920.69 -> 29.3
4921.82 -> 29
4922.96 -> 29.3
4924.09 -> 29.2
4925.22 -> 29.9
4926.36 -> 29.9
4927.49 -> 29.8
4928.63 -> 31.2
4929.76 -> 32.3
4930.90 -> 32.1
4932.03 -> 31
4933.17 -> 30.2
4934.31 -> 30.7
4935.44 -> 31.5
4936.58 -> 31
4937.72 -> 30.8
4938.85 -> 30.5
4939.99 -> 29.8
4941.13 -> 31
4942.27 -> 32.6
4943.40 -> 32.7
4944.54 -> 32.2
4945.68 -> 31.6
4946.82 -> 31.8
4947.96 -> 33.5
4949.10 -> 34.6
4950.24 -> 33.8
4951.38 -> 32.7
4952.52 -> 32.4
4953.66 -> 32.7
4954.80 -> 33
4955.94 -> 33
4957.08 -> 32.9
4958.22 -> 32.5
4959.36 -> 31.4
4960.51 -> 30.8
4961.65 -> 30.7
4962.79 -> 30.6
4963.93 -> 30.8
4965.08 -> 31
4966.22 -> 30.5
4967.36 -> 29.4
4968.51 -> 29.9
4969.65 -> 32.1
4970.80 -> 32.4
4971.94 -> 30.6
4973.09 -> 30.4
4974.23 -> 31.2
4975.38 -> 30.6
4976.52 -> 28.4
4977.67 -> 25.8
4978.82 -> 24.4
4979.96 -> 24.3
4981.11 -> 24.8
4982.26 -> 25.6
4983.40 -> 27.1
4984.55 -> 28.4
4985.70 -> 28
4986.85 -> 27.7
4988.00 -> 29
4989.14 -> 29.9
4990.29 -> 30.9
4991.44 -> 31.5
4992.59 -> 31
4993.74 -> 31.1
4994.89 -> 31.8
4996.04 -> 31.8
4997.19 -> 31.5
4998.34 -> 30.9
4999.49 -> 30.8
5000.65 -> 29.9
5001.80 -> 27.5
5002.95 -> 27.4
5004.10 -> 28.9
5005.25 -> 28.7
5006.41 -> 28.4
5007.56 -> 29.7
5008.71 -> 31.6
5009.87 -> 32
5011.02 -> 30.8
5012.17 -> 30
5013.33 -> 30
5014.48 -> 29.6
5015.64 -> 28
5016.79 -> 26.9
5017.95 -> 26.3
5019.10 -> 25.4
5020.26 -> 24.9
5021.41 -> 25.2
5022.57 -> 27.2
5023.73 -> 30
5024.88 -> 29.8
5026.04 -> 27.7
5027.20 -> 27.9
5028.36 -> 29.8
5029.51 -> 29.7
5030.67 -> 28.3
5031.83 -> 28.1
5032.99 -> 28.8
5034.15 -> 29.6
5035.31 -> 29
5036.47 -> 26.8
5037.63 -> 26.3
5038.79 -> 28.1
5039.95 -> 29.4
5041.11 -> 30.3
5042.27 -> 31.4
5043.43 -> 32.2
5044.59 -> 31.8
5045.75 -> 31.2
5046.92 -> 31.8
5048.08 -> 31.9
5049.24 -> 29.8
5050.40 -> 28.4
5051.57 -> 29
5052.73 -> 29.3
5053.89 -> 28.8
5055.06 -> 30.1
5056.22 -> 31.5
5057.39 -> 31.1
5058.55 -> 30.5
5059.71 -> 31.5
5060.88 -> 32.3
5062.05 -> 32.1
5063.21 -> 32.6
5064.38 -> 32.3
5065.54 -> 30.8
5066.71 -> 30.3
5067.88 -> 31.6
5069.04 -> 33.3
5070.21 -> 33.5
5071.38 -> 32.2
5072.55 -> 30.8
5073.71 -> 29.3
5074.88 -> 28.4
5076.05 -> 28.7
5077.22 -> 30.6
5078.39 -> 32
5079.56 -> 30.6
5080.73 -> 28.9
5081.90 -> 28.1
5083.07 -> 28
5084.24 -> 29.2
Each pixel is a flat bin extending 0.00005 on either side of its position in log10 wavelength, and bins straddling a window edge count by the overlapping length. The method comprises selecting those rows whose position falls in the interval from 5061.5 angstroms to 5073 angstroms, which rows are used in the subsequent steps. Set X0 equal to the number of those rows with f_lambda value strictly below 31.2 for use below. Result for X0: 3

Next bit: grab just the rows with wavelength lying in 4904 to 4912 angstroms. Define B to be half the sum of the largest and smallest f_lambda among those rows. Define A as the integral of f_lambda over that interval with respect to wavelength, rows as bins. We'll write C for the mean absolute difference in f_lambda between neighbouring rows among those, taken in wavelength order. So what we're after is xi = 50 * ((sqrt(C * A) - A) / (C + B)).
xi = -359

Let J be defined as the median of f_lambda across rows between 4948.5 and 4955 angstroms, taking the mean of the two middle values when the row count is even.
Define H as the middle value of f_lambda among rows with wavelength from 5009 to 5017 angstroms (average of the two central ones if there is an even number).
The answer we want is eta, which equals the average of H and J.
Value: 31.4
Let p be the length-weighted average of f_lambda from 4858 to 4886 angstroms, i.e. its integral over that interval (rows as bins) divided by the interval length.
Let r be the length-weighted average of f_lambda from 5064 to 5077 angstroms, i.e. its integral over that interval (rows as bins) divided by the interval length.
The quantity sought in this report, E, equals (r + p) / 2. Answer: 29.0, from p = 27.0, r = 31.0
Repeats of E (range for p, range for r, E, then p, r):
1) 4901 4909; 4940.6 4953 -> 32.1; 31.6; 32.6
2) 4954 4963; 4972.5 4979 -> 30.3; 31.9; 28.7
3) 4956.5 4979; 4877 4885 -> 28.6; 30.4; 26.8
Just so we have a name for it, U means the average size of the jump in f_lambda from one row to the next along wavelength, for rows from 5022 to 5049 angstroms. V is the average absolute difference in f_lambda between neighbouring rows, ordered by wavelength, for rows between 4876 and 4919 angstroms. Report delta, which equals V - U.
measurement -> 0.00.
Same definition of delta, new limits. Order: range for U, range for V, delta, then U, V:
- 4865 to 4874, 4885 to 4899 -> 0.15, 0.80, 0.95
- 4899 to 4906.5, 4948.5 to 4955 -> -0.36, 0.92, 0.56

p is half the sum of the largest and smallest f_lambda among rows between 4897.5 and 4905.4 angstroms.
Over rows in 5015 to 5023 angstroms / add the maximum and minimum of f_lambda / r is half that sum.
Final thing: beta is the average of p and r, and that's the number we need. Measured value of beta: 29.1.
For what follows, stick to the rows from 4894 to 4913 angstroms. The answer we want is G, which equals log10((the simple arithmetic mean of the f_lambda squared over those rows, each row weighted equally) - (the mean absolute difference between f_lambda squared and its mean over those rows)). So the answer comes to 2.96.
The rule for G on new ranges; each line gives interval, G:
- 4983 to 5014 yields 2.91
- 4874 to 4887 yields 2.85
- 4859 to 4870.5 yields 2.81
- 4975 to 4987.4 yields 2.80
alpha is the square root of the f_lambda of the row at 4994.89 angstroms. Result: 5.6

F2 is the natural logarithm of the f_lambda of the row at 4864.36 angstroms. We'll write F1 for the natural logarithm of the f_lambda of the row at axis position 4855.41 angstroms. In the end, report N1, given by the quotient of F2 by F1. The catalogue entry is 0.97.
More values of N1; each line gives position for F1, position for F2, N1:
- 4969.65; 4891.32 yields 0.95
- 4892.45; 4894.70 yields 1.02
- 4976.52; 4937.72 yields 1.02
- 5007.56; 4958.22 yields 1.03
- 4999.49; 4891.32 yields 0.96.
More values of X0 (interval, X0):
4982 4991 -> 8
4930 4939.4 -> 6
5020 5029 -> 8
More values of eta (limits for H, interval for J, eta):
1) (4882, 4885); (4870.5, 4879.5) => 27.4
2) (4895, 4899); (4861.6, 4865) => 29.1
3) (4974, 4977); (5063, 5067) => 31.1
